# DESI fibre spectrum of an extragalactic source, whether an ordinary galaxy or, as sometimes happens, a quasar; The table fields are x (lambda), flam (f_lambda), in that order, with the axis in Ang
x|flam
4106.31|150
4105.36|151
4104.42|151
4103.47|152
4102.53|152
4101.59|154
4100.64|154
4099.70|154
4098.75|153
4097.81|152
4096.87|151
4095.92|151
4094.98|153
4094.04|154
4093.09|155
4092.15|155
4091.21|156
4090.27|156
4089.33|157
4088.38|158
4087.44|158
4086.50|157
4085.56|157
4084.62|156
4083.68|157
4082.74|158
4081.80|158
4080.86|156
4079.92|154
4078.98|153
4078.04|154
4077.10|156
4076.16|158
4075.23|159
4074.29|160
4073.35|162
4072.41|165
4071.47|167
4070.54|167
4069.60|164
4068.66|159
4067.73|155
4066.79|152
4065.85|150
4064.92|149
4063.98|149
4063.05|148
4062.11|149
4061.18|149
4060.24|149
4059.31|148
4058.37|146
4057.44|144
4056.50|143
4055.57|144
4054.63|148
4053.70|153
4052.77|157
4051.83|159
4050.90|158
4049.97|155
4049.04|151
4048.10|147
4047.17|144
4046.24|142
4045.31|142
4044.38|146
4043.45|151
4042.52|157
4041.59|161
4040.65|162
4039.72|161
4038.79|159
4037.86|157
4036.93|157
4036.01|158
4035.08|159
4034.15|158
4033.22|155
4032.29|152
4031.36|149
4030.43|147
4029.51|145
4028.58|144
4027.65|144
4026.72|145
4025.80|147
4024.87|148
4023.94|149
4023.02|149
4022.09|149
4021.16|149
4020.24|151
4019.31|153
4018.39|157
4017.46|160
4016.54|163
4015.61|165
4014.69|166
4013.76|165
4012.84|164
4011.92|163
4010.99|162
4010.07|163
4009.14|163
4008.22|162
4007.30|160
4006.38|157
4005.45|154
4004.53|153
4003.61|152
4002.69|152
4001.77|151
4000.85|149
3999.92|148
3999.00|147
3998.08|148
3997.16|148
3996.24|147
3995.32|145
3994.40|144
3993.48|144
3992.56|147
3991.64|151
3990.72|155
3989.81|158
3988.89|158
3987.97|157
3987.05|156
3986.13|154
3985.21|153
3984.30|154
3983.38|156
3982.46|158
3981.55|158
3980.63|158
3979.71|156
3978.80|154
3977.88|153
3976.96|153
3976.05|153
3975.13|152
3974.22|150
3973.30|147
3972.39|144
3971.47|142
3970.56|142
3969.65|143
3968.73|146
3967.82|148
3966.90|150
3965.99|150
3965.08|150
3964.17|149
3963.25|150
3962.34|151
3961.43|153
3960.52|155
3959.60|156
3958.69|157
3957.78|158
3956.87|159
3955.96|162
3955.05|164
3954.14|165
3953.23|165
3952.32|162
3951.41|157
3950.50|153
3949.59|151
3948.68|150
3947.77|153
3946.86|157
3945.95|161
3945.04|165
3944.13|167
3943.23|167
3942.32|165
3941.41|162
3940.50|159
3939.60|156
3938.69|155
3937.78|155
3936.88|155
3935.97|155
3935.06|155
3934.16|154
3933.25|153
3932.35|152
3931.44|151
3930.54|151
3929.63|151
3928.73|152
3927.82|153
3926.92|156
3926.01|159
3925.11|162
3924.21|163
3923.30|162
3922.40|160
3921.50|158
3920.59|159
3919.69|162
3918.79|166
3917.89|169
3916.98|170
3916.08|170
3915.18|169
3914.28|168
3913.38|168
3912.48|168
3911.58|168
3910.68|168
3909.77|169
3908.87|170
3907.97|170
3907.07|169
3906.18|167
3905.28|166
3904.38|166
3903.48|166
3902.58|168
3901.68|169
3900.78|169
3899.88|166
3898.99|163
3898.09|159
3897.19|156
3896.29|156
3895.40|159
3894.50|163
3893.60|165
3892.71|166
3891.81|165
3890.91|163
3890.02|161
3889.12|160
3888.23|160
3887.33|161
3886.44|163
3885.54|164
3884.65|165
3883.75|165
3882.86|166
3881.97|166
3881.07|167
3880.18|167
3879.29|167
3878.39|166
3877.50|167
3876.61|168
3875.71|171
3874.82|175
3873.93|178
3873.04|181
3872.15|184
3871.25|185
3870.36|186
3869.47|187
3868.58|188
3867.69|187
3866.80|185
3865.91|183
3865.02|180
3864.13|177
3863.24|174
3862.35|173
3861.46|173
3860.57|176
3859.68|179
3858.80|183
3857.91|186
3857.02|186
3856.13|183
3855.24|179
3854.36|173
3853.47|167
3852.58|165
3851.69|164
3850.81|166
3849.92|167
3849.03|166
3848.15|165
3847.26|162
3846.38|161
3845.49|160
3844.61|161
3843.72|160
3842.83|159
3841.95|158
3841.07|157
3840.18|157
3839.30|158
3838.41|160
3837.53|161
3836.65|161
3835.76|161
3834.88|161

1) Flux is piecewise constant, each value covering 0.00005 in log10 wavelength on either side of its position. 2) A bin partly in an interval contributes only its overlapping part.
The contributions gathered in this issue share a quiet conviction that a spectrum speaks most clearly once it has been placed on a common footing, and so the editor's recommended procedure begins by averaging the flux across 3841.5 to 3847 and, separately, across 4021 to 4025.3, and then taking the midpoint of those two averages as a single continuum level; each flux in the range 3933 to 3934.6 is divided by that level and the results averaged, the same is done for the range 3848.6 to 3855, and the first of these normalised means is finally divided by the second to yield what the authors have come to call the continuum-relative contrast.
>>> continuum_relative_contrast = 0.92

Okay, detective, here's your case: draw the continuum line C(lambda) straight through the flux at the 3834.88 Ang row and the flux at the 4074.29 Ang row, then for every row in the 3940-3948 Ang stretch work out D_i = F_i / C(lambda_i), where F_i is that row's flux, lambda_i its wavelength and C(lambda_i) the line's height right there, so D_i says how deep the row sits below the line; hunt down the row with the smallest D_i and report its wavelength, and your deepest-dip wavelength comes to 3947.77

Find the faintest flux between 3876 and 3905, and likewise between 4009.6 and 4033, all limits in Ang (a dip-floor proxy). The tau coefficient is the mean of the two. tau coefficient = 150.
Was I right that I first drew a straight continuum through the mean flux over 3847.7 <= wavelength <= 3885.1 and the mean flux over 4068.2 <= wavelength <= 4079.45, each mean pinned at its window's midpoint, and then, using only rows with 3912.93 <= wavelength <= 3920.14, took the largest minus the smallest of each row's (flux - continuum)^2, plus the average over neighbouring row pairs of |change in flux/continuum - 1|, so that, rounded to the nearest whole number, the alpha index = 79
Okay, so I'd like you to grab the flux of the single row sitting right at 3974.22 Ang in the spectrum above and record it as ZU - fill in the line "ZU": 150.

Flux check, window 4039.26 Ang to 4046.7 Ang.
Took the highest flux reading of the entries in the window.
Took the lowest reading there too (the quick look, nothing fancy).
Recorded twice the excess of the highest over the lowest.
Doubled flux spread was 40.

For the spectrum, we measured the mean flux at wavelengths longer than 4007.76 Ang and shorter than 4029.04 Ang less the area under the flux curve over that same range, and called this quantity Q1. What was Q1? -3157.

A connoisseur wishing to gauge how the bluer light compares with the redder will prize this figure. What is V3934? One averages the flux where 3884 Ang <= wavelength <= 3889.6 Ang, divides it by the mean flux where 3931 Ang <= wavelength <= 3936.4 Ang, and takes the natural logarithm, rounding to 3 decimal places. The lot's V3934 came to 0.056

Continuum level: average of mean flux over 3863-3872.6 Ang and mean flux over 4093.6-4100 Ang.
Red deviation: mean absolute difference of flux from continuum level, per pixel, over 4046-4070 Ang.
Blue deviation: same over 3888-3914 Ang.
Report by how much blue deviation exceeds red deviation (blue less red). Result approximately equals -14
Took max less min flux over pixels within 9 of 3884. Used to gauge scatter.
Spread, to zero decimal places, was 11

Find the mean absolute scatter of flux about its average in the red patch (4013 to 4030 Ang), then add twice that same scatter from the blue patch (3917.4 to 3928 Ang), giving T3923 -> 13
